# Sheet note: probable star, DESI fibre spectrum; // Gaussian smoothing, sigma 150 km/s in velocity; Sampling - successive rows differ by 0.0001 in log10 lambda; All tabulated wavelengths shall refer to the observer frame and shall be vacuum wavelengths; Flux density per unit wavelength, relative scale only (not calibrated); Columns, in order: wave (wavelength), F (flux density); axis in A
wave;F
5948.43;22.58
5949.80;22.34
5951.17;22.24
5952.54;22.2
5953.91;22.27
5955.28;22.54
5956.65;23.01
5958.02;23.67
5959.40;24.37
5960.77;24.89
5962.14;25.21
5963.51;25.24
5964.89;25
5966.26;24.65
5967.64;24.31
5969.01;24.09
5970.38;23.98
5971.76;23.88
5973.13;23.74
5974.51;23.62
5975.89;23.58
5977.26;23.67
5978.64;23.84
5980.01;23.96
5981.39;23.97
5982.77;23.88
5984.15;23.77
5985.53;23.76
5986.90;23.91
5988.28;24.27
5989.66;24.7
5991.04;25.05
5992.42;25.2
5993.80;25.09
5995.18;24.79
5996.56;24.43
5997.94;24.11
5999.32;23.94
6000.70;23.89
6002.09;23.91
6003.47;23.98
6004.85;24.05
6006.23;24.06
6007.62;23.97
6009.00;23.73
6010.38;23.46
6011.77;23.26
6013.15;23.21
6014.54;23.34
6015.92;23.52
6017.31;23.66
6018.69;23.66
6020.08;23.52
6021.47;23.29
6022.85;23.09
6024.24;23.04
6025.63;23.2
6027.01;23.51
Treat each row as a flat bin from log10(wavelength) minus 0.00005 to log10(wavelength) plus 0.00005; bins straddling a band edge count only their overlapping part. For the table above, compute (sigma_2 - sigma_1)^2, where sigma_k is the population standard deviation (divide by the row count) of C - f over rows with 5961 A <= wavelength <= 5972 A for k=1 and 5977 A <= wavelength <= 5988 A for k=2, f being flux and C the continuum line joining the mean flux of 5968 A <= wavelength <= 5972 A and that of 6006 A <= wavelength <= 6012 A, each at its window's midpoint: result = 0.15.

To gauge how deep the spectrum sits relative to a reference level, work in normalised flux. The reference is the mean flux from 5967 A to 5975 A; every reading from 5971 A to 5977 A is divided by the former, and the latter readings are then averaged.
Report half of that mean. 0.495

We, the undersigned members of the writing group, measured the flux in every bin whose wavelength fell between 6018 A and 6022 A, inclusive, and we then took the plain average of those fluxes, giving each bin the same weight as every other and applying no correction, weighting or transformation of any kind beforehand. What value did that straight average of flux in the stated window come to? 23.5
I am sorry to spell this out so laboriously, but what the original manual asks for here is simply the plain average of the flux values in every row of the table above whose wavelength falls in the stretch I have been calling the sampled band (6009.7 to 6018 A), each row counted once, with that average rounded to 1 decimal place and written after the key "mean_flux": 23.4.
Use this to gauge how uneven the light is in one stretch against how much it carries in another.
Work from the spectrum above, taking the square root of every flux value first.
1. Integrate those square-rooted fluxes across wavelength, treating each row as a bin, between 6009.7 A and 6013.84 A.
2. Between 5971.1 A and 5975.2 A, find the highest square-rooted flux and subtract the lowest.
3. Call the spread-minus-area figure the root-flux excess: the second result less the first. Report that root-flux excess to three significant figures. -20.0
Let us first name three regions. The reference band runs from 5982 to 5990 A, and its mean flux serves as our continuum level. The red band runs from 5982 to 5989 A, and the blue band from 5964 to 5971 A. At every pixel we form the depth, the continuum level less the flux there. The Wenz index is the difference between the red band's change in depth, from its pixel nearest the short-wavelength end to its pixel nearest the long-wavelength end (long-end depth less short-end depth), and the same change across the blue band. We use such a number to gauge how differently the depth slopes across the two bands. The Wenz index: -1.4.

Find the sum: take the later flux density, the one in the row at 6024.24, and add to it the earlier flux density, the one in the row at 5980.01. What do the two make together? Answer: 47.00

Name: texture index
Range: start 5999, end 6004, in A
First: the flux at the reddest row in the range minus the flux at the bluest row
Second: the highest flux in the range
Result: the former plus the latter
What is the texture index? 24.0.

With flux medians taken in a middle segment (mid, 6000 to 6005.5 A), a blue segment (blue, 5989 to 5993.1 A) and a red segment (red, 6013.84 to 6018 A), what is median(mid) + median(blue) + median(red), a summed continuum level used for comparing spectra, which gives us 72.5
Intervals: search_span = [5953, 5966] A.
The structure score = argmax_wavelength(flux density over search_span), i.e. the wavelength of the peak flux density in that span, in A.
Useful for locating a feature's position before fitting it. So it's 5963.51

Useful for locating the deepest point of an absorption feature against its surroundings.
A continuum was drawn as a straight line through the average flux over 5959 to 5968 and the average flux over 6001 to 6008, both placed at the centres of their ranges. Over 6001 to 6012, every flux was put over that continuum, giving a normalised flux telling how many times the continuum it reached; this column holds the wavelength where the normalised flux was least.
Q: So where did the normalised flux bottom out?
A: 6011.77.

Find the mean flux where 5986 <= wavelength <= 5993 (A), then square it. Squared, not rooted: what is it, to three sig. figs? 606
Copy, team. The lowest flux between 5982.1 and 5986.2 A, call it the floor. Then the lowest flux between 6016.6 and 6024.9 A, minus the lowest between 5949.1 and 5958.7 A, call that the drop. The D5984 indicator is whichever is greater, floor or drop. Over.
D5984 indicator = 23.8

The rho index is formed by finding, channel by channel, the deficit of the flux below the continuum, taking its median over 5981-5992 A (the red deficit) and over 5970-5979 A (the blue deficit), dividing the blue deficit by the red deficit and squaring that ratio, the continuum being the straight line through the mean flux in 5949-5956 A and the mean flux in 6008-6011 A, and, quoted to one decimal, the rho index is 1.0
